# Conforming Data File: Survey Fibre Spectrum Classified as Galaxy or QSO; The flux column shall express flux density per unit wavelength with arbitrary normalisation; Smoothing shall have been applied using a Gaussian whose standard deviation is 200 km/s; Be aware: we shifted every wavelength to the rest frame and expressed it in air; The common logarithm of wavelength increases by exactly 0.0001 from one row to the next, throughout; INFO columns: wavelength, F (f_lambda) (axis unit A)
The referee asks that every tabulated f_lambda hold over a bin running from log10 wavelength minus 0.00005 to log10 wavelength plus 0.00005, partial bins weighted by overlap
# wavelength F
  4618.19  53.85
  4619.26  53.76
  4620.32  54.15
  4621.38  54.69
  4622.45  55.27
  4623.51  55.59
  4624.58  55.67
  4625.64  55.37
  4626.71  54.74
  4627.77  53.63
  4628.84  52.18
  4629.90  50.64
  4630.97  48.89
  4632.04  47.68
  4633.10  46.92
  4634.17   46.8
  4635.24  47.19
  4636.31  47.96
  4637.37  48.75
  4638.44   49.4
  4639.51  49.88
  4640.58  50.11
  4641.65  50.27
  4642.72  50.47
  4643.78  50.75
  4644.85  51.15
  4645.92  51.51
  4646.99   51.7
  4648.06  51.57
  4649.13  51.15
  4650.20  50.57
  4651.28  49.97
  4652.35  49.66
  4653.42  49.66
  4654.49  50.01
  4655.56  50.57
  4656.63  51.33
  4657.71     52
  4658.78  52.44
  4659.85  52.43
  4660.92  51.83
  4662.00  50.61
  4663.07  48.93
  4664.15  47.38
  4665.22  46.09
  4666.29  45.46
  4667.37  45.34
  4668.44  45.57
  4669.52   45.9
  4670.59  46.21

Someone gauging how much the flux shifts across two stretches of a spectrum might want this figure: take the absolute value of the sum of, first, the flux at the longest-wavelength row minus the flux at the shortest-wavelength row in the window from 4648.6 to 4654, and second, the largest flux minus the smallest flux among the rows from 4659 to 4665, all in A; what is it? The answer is 3.6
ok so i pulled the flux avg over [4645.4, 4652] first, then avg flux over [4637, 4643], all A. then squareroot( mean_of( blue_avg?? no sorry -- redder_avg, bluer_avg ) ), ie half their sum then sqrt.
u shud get 7.10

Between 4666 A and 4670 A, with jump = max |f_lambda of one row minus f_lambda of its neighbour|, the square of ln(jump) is 1.2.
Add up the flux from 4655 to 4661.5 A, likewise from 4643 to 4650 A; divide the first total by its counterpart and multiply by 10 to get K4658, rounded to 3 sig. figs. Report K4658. 10.1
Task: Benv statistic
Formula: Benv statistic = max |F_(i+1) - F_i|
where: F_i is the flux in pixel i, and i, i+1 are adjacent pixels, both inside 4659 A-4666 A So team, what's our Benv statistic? 1.68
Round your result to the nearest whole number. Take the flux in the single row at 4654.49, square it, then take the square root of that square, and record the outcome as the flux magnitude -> 50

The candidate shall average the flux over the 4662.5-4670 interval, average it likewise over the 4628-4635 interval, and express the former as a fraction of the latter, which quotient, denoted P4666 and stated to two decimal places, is 0.95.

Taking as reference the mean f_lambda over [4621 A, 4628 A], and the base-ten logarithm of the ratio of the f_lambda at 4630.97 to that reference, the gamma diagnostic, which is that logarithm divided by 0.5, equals -0.10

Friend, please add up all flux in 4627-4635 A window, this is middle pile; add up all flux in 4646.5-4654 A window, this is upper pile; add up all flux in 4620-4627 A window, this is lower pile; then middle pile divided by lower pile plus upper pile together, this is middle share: 0.469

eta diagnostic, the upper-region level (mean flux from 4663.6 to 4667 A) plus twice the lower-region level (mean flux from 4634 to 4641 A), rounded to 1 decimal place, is 143.5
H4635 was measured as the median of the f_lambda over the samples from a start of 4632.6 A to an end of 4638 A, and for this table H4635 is 47.2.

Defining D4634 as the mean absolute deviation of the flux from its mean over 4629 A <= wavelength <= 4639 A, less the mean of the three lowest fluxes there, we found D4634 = -46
